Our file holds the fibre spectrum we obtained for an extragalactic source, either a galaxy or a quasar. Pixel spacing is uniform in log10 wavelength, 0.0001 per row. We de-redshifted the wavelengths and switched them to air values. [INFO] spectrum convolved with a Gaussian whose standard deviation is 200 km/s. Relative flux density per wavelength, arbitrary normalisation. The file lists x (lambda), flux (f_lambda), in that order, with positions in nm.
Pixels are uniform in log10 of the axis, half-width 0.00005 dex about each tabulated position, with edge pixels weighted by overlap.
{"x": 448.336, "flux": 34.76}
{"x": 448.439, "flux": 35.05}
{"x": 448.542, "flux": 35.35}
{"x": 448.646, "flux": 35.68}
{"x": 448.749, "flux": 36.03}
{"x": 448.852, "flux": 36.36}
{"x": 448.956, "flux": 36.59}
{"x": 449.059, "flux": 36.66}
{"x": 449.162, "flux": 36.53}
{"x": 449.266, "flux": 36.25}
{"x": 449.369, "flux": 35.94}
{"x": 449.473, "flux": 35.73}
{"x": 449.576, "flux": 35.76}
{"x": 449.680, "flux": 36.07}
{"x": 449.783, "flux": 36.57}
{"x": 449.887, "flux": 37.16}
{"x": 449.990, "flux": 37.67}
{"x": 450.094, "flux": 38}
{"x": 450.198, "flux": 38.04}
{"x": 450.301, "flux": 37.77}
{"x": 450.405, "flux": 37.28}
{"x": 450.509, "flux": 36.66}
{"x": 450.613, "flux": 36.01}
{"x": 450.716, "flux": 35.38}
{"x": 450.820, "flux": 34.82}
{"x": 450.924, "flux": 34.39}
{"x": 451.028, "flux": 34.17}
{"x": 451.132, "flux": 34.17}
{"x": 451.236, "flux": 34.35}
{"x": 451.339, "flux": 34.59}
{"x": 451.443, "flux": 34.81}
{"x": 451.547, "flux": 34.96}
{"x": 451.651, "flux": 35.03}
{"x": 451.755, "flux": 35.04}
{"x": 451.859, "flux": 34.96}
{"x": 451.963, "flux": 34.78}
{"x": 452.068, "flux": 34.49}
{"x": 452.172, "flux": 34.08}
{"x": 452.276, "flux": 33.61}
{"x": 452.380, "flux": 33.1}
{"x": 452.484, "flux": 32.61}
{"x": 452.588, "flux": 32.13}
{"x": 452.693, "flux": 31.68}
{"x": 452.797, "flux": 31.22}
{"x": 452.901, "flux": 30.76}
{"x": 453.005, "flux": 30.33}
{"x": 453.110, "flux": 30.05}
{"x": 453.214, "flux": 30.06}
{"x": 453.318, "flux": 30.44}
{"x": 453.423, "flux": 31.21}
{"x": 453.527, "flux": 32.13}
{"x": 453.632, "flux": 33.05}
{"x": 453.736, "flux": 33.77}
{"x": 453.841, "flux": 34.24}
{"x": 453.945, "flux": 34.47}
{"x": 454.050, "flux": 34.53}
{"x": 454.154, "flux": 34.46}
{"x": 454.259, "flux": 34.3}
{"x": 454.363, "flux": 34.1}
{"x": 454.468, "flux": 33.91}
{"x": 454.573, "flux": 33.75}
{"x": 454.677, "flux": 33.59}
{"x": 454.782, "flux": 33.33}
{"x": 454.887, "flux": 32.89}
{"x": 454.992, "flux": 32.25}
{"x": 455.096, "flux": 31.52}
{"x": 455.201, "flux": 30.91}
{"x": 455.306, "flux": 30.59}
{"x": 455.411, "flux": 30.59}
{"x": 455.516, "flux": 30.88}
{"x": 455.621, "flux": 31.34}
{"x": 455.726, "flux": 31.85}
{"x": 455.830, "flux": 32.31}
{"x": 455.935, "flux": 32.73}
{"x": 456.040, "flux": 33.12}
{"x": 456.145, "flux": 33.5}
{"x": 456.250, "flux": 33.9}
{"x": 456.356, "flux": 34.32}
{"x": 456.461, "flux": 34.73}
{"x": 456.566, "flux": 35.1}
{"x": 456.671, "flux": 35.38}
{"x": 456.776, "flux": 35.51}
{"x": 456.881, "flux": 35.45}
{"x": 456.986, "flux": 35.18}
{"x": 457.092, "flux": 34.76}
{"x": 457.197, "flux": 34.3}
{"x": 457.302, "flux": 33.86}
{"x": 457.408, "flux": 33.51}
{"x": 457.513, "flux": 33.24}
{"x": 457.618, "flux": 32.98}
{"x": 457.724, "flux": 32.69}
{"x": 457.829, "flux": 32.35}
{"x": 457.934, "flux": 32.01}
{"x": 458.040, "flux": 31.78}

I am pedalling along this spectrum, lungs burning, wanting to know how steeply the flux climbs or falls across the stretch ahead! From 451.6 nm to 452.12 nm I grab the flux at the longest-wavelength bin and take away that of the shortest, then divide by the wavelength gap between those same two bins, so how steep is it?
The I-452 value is -1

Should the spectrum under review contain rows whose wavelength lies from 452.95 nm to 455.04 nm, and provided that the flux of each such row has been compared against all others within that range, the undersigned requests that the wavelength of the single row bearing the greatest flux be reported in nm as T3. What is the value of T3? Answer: 454.050 nm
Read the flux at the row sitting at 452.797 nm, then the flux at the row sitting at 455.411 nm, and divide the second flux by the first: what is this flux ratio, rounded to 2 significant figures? 0.98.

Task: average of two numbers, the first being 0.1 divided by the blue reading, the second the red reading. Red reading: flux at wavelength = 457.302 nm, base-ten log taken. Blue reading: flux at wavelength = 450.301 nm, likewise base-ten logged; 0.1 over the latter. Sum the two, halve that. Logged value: 0.797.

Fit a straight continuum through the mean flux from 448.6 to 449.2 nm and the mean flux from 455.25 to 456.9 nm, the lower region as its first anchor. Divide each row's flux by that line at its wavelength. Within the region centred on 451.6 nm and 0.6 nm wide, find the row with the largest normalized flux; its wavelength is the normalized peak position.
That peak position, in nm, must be 451.755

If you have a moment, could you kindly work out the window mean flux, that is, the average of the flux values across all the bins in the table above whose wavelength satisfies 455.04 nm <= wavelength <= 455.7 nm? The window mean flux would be 31.0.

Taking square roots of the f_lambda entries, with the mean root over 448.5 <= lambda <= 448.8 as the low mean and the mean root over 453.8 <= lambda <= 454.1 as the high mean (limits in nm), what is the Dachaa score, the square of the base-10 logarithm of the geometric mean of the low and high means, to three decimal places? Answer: 0.596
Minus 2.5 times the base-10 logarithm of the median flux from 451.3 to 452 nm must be -3.86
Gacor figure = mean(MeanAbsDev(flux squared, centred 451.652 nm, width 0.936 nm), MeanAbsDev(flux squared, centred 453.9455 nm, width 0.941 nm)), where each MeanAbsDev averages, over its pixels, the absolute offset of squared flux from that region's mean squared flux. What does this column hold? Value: 27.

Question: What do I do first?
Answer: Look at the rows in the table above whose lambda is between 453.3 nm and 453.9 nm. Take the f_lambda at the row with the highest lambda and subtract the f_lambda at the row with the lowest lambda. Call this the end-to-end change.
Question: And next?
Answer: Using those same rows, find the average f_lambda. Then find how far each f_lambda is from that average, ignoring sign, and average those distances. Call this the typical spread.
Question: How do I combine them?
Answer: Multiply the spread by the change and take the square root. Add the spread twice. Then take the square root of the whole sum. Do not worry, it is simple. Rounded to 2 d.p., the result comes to 2.14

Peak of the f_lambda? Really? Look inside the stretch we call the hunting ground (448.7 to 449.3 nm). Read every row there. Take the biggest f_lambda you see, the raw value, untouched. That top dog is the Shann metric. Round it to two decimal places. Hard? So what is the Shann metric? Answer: 36.66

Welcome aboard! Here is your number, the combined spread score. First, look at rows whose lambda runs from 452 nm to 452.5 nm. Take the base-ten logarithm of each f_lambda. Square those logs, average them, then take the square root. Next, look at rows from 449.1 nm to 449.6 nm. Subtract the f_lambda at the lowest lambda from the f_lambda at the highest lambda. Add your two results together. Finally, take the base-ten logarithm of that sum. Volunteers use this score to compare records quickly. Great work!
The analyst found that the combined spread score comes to -0.12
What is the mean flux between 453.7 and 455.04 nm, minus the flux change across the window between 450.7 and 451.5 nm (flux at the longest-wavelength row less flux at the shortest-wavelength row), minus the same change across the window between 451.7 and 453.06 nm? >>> 39.1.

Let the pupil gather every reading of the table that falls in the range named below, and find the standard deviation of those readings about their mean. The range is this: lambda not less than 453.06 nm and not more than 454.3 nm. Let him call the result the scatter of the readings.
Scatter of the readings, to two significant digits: 1.8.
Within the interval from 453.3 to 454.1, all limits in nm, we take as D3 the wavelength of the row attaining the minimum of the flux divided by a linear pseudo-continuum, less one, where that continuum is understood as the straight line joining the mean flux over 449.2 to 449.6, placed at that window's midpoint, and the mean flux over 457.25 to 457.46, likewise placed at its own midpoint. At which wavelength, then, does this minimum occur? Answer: 453.318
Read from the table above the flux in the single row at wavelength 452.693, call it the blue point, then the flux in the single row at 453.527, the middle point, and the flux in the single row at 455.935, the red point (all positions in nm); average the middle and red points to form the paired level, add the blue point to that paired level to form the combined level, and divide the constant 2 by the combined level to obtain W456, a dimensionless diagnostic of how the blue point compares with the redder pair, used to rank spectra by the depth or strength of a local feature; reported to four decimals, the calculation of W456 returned 0.0312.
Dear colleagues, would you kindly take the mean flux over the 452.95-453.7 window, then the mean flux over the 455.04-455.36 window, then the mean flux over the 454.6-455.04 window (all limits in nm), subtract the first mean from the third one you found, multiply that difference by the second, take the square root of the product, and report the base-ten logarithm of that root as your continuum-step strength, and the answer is 0.89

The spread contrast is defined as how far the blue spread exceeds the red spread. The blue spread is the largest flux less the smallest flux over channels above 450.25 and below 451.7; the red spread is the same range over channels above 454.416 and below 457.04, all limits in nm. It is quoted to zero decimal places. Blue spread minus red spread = -1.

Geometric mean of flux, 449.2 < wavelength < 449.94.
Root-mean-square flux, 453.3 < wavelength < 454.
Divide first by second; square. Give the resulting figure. 1.22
